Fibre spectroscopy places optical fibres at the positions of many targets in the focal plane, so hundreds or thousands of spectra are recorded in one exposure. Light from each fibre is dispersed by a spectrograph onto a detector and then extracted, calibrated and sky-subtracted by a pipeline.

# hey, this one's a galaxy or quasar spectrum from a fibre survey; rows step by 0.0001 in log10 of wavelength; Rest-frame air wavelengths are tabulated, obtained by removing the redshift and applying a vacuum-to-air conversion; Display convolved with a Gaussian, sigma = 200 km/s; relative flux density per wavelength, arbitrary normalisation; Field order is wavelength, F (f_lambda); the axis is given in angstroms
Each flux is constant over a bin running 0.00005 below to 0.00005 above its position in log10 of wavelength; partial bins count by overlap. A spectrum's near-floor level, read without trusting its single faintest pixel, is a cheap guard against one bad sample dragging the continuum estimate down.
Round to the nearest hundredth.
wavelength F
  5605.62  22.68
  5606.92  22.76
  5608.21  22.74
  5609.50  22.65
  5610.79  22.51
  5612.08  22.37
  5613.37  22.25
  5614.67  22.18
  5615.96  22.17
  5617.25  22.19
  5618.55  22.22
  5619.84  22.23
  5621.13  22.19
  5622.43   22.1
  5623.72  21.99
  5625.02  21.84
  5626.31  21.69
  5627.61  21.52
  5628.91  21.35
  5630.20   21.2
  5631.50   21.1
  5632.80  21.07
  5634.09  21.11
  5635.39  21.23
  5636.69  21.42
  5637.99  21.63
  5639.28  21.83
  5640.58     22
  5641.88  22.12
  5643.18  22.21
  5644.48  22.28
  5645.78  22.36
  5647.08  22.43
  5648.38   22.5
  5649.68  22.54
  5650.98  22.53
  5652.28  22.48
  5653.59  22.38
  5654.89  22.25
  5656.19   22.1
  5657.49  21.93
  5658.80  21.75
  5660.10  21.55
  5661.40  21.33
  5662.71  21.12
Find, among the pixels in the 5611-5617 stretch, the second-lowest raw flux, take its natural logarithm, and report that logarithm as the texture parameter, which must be 3.10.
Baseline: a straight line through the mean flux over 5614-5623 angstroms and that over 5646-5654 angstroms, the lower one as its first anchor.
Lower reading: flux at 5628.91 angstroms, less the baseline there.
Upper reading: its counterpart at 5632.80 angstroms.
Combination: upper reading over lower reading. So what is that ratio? 1.3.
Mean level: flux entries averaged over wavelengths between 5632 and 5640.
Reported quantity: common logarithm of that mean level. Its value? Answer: 1.33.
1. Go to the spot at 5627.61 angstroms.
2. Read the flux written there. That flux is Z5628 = 21.52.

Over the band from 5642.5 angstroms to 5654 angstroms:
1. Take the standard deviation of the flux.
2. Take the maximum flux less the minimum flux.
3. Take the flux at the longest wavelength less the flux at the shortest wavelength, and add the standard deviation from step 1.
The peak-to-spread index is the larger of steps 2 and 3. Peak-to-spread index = 0.3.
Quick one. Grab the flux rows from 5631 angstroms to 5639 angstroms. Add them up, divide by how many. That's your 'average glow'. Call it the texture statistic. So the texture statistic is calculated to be 21.3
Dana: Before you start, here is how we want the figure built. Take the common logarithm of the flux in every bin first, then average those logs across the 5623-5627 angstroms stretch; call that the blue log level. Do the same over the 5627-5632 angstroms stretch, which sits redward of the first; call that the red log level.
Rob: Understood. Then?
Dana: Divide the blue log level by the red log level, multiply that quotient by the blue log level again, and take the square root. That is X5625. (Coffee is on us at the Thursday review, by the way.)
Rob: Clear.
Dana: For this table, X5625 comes 1.162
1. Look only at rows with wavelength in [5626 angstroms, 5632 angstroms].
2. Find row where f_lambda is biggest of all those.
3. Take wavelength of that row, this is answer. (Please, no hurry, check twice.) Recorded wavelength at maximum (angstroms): 5626.31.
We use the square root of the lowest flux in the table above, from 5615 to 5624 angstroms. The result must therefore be 4.69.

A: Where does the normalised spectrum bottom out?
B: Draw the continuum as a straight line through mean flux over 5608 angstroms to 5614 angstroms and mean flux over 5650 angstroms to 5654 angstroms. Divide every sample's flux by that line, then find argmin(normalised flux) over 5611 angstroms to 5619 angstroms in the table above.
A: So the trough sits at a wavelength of 5615.96 angstroms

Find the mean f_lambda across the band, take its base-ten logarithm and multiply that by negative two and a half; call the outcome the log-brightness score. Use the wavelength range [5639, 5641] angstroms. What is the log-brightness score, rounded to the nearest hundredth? -3.35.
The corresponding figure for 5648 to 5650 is -3.38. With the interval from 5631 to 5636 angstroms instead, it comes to -3.31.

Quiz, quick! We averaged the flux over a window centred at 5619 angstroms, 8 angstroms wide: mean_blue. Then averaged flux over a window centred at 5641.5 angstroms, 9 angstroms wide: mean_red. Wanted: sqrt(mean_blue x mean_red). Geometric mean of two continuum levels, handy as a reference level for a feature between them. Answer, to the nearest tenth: 22.1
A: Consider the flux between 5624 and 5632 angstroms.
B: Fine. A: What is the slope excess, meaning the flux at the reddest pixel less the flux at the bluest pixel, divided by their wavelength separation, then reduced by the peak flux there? -22.0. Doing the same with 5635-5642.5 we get -22.0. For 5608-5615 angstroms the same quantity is -22.8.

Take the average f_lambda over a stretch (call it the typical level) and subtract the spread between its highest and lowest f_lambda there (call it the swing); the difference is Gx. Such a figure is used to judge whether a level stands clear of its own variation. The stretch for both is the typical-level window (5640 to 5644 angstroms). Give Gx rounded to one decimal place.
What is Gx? 21.9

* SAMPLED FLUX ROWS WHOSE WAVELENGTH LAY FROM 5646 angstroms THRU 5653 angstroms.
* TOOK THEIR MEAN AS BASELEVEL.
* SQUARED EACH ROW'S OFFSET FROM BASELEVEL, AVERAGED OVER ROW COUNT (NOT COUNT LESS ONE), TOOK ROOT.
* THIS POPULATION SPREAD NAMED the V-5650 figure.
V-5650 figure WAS 0.04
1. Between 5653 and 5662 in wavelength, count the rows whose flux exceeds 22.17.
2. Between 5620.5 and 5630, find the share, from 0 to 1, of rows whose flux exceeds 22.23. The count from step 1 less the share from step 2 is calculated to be 2.0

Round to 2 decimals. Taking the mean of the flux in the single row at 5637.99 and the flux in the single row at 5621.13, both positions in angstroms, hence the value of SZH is 21.91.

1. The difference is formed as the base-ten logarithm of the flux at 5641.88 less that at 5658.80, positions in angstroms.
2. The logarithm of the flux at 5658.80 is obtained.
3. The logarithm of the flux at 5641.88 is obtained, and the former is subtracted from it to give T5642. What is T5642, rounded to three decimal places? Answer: 0.007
